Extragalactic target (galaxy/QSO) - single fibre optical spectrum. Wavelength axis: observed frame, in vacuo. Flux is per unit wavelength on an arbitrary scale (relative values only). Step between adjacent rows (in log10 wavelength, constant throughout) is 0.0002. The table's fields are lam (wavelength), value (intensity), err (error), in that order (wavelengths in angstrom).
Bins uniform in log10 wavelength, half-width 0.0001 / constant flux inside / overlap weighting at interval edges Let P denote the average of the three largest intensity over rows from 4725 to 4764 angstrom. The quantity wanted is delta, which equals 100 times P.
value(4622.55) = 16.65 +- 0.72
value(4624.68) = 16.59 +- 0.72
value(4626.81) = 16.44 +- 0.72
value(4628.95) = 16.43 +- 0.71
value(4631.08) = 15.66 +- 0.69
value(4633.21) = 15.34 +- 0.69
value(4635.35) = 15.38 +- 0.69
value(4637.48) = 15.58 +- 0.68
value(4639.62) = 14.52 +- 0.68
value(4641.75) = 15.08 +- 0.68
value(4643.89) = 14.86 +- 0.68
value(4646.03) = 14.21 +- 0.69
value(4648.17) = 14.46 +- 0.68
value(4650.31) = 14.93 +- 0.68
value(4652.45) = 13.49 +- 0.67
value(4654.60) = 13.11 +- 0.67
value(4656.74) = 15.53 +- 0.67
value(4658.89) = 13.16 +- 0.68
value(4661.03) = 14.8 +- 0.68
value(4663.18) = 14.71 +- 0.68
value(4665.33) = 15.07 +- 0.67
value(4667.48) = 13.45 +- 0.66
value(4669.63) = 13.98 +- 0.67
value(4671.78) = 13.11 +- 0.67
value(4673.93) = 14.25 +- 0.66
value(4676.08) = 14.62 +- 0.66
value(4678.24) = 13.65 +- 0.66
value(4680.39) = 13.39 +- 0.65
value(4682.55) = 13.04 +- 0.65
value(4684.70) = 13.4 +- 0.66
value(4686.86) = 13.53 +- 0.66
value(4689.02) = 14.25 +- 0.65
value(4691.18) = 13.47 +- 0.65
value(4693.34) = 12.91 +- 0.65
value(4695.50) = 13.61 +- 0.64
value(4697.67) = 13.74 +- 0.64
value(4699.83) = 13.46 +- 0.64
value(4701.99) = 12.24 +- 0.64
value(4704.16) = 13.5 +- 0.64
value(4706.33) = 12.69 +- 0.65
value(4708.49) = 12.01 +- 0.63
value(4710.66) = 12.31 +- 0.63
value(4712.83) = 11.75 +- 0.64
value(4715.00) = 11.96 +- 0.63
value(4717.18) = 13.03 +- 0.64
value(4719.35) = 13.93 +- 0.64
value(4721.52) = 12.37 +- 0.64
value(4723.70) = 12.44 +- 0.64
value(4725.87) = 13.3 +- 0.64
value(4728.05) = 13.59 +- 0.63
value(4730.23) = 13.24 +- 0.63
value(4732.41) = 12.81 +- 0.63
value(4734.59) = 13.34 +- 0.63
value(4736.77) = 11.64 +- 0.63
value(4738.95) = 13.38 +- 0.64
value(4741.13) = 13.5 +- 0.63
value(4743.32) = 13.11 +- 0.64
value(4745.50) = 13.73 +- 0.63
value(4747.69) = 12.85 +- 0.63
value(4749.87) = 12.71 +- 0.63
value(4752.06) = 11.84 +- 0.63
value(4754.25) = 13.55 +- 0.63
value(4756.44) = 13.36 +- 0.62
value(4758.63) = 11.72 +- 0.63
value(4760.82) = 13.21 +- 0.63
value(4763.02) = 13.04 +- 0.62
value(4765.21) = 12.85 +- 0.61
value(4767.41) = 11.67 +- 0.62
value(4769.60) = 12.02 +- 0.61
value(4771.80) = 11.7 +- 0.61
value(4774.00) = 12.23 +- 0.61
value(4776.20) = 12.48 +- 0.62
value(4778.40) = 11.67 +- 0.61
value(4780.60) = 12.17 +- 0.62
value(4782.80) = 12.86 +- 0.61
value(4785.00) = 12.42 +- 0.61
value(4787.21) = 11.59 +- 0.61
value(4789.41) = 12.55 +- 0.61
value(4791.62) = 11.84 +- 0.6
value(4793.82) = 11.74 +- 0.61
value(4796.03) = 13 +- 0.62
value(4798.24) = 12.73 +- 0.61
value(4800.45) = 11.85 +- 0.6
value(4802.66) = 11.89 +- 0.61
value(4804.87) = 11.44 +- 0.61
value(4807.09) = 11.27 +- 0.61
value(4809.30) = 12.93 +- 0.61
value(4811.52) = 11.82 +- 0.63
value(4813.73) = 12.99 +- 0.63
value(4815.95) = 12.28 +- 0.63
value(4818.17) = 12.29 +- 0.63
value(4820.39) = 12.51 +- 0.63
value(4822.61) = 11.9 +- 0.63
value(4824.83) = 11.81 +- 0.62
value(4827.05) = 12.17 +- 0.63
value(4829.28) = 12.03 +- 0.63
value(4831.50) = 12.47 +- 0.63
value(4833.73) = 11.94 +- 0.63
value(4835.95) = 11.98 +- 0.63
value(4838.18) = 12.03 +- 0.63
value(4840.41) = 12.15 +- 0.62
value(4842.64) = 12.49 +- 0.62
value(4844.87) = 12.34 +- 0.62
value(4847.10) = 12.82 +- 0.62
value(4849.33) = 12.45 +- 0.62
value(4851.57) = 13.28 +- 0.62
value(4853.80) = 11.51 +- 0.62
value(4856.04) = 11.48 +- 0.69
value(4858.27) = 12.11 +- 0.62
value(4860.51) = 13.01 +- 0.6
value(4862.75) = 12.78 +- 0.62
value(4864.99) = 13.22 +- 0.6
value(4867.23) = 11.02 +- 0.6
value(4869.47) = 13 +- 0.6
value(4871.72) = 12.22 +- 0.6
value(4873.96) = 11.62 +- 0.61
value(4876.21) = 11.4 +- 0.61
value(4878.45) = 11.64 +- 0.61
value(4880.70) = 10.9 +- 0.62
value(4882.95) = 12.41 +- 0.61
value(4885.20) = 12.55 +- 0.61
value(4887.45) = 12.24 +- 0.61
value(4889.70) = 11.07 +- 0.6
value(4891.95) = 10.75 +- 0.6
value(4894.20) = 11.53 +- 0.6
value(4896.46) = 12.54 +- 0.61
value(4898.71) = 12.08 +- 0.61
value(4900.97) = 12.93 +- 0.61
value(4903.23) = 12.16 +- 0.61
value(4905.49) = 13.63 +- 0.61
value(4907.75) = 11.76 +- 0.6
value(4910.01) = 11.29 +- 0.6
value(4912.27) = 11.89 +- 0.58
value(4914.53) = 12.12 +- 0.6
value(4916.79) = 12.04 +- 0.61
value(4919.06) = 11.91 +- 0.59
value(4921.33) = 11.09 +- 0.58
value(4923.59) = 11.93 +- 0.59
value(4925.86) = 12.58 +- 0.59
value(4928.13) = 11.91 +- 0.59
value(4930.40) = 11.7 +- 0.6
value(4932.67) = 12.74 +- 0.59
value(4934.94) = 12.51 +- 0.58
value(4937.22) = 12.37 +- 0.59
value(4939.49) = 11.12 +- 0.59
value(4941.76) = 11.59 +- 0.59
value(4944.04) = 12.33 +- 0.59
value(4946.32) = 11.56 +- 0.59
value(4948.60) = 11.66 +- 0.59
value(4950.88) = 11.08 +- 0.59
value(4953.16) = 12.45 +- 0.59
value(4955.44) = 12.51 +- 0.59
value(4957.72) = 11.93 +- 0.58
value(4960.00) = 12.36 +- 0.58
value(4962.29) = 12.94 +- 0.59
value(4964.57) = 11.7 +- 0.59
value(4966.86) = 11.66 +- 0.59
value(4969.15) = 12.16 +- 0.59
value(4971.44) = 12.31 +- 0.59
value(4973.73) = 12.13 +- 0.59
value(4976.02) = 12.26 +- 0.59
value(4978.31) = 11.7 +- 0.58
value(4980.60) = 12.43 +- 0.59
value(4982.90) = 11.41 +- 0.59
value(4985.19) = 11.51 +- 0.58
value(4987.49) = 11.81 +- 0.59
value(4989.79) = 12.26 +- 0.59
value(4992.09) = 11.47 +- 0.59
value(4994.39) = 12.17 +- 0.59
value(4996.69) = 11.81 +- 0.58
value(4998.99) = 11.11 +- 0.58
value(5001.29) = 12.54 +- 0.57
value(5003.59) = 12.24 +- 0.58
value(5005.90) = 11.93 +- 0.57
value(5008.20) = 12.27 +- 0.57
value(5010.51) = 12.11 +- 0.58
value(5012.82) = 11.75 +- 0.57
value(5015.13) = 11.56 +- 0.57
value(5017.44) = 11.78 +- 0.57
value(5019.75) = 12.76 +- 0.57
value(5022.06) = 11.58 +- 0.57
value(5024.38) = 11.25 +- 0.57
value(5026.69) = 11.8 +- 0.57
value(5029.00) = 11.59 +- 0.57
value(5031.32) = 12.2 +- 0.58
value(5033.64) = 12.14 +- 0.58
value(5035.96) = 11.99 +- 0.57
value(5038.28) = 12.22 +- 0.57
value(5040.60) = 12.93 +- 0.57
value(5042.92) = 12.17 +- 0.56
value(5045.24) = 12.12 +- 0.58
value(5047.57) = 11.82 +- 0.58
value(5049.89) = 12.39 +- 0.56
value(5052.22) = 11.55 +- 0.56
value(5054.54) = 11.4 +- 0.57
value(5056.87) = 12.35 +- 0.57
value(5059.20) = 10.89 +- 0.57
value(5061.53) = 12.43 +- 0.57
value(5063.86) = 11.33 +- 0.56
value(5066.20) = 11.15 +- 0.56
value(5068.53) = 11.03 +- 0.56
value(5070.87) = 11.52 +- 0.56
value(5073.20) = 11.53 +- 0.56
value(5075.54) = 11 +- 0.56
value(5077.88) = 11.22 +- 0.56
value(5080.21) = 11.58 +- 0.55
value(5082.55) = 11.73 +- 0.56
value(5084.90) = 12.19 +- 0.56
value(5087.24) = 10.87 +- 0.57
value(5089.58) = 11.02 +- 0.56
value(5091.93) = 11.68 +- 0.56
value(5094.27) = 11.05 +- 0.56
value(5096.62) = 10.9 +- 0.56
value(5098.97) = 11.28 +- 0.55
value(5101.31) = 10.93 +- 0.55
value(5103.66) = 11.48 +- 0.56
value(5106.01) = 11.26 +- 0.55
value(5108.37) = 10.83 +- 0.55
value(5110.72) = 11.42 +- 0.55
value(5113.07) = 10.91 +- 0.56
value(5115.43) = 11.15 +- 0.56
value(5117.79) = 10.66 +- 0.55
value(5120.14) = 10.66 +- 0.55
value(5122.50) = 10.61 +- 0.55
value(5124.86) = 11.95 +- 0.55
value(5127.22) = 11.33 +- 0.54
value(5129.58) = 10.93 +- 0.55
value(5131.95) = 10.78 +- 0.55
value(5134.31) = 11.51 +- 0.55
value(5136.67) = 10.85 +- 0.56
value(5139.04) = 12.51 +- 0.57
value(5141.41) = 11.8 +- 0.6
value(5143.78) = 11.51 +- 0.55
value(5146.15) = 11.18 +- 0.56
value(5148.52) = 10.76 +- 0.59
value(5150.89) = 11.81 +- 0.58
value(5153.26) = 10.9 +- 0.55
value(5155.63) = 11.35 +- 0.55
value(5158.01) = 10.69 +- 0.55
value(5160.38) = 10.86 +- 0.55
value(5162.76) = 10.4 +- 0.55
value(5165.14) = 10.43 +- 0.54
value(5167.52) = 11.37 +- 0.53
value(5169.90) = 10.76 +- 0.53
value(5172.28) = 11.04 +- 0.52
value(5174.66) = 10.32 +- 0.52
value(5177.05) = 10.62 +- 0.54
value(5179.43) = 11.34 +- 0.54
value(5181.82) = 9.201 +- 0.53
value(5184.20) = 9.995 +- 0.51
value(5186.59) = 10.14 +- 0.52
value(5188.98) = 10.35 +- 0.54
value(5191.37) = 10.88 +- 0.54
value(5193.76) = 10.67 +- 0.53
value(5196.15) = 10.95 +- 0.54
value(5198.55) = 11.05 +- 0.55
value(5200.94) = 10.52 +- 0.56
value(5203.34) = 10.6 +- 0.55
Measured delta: 1362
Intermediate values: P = 13.6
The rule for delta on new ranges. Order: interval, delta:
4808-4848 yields 1291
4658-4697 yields 1486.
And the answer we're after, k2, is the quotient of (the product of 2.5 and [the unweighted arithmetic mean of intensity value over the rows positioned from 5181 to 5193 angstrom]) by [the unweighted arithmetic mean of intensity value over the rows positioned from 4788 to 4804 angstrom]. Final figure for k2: 2.1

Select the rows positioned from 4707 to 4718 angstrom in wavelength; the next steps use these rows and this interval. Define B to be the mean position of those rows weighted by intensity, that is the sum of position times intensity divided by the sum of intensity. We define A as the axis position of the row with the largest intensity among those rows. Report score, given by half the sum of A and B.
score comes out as 4715.0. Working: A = 4717.18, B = 4712.9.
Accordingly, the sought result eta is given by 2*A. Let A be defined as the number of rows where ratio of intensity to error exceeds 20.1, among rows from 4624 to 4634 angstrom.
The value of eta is 10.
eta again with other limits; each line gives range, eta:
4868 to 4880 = 4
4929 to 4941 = 6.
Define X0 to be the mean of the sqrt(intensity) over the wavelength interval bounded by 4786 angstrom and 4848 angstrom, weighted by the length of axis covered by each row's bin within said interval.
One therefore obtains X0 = 3.49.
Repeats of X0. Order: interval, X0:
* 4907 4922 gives 3.43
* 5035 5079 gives 3.42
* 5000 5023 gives 3.47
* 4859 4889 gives 3.48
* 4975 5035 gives 3.45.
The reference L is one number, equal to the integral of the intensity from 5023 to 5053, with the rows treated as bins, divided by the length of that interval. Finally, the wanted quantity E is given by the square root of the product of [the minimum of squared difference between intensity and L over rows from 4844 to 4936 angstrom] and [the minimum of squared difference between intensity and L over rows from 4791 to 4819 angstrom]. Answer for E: 0.003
